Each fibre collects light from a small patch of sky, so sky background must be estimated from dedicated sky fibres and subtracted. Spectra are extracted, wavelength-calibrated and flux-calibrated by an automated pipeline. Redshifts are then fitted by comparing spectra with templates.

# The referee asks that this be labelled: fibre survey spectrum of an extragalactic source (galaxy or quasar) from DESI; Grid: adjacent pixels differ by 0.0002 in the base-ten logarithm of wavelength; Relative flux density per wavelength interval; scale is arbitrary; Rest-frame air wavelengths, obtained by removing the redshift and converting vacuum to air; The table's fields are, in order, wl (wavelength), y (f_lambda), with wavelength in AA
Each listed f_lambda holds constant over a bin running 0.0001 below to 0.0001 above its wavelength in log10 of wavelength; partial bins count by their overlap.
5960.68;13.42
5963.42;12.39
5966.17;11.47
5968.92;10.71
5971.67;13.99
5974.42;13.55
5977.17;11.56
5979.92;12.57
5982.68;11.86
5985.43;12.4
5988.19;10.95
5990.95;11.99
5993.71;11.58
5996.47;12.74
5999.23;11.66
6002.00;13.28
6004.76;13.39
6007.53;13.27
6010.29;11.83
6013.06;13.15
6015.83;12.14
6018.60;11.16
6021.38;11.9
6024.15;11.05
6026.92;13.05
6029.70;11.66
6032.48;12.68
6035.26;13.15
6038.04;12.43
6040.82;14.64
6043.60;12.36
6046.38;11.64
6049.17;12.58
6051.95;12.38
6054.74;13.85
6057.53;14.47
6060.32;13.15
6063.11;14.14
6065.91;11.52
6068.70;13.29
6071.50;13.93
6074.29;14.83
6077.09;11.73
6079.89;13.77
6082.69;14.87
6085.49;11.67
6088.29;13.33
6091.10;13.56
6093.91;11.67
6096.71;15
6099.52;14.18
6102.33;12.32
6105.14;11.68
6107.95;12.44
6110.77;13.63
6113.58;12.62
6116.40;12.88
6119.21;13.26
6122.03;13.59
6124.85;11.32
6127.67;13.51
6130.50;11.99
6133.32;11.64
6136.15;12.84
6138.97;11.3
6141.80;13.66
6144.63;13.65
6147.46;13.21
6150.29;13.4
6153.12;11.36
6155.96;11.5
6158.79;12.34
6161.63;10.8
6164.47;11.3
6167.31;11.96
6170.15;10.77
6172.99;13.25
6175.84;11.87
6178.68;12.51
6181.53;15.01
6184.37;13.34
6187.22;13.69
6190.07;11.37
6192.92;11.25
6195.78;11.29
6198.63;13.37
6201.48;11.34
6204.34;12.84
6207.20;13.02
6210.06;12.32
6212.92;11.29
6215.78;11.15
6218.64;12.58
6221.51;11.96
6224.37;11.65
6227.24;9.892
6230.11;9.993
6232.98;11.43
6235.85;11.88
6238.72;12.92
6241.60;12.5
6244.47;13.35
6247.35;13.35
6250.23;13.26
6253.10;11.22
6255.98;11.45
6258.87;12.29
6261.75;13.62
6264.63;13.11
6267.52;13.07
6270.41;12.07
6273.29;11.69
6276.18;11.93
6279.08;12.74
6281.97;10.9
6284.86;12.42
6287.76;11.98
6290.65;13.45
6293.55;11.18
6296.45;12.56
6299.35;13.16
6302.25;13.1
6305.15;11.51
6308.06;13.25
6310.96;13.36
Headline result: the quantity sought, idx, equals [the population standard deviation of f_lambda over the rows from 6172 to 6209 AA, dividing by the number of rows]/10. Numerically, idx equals 0.111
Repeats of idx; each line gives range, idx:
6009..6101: 0.115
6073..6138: 0.110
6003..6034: 0.081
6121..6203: 0.110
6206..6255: 0.105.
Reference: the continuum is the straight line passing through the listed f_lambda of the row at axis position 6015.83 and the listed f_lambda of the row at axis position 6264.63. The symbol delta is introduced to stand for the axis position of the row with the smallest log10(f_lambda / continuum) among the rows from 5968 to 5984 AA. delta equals 5968.92 AA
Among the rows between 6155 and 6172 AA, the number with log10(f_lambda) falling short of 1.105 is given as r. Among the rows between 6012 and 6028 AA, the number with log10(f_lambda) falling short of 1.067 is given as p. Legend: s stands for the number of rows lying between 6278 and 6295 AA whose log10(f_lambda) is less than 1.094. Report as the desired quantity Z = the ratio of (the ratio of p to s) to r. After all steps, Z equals 0.11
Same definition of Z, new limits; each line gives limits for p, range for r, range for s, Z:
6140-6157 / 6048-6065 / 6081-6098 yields 0.50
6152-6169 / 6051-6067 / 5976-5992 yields 0.40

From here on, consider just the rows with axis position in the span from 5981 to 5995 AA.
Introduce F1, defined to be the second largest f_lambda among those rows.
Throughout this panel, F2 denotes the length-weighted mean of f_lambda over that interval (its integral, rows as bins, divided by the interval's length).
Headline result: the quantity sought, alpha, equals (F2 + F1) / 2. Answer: 11.9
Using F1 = 11.99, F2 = 11.8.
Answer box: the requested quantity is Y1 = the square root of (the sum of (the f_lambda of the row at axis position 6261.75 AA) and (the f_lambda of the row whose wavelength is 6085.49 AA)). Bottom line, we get 5.03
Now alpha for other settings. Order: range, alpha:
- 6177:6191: 13.5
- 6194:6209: 12.7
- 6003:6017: 13.0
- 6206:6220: 12.3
